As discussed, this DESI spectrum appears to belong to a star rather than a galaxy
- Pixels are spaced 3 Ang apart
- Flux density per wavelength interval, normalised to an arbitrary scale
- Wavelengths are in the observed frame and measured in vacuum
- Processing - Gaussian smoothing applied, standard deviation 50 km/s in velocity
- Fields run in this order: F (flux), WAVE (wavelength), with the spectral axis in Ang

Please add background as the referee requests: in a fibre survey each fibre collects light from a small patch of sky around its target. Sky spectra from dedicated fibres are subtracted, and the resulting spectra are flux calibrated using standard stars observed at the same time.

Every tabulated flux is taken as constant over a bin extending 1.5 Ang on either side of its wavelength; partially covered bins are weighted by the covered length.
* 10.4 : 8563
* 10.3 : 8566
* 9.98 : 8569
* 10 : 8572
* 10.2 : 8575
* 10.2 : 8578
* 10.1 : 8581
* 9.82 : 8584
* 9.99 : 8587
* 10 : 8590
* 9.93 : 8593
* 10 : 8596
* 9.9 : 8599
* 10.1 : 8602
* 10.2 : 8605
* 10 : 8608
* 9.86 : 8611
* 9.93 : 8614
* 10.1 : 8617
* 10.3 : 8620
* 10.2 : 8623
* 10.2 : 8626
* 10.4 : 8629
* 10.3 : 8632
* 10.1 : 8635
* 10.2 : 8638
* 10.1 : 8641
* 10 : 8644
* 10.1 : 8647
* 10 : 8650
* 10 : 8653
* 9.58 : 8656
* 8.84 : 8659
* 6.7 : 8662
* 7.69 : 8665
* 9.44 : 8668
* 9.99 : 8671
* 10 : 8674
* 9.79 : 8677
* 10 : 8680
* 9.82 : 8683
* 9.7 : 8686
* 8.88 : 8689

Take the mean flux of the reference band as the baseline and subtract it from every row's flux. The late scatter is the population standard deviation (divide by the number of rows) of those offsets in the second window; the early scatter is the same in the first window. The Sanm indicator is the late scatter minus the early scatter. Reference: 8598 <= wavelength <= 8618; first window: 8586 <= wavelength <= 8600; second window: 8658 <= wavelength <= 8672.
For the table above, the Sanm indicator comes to 1.15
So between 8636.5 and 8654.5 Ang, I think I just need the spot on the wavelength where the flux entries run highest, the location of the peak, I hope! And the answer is 8638 Ang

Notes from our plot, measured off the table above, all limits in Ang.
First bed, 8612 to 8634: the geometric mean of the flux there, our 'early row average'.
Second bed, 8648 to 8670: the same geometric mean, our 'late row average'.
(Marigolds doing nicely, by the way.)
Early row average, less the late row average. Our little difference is 1.4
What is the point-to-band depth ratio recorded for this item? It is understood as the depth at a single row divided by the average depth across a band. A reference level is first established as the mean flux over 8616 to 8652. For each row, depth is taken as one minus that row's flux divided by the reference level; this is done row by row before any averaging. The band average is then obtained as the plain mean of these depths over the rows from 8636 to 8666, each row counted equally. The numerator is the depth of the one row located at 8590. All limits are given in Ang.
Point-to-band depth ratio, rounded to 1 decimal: 0.2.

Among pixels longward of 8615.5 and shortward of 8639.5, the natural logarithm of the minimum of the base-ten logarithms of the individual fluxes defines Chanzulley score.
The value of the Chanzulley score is 0.004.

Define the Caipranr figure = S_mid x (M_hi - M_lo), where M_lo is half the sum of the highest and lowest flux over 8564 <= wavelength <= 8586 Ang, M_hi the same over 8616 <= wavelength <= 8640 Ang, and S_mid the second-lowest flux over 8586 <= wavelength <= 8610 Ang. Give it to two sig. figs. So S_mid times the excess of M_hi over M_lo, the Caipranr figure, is 1.9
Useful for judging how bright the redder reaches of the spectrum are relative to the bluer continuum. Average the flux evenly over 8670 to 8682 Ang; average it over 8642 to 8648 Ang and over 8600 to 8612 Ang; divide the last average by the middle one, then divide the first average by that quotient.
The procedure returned 9.95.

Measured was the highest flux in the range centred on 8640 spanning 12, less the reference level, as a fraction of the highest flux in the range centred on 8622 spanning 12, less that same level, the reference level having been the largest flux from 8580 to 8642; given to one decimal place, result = 2.0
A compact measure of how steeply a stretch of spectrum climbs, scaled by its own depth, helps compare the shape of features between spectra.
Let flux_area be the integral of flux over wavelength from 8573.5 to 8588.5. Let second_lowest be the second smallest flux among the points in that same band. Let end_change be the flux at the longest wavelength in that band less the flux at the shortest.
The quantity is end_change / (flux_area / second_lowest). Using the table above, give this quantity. -0.014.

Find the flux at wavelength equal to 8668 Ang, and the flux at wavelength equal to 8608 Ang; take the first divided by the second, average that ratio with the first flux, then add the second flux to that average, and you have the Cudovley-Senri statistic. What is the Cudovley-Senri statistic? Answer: 15.2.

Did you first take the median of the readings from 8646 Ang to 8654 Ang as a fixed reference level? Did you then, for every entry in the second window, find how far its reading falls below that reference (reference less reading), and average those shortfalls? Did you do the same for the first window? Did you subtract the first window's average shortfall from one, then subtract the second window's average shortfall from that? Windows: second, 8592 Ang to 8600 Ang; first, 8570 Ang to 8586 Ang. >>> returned 1.0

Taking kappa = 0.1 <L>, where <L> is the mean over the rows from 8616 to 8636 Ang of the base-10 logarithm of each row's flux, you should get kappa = 0.1010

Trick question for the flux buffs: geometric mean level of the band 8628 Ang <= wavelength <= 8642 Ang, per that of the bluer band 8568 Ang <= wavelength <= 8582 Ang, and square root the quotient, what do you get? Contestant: 1.01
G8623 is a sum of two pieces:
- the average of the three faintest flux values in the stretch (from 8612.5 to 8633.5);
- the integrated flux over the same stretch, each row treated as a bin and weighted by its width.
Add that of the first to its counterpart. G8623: 224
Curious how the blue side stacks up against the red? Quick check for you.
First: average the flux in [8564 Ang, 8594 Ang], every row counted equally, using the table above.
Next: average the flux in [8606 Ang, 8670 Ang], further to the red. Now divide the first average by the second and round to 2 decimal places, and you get 1.03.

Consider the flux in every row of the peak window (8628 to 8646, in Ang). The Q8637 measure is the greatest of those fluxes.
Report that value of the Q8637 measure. 10.4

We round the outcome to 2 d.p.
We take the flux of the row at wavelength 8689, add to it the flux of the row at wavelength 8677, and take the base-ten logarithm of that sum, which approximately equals 1.27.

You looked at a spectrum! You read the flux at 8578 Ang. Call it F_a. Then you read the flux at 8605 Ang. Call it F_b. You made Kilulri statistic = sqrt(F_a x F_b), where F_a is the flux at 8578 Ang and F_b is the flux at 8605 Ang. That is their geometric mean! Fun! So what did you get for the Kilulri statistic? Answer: 10.2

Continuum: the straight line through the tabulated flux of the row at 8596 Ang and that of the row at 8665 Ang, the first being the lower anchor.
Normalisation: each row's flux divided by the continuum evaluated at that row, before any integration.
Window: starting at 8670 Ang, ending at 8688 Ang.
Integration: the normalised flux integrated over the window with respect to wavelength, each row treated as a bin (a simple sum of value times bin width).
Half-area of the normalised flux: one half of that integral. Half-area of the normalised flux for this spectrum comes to 12.3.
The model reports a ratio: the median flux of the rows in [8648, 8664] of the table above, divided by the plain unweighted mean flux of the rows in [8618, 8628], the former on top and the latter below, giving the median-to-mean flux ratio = 0.94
